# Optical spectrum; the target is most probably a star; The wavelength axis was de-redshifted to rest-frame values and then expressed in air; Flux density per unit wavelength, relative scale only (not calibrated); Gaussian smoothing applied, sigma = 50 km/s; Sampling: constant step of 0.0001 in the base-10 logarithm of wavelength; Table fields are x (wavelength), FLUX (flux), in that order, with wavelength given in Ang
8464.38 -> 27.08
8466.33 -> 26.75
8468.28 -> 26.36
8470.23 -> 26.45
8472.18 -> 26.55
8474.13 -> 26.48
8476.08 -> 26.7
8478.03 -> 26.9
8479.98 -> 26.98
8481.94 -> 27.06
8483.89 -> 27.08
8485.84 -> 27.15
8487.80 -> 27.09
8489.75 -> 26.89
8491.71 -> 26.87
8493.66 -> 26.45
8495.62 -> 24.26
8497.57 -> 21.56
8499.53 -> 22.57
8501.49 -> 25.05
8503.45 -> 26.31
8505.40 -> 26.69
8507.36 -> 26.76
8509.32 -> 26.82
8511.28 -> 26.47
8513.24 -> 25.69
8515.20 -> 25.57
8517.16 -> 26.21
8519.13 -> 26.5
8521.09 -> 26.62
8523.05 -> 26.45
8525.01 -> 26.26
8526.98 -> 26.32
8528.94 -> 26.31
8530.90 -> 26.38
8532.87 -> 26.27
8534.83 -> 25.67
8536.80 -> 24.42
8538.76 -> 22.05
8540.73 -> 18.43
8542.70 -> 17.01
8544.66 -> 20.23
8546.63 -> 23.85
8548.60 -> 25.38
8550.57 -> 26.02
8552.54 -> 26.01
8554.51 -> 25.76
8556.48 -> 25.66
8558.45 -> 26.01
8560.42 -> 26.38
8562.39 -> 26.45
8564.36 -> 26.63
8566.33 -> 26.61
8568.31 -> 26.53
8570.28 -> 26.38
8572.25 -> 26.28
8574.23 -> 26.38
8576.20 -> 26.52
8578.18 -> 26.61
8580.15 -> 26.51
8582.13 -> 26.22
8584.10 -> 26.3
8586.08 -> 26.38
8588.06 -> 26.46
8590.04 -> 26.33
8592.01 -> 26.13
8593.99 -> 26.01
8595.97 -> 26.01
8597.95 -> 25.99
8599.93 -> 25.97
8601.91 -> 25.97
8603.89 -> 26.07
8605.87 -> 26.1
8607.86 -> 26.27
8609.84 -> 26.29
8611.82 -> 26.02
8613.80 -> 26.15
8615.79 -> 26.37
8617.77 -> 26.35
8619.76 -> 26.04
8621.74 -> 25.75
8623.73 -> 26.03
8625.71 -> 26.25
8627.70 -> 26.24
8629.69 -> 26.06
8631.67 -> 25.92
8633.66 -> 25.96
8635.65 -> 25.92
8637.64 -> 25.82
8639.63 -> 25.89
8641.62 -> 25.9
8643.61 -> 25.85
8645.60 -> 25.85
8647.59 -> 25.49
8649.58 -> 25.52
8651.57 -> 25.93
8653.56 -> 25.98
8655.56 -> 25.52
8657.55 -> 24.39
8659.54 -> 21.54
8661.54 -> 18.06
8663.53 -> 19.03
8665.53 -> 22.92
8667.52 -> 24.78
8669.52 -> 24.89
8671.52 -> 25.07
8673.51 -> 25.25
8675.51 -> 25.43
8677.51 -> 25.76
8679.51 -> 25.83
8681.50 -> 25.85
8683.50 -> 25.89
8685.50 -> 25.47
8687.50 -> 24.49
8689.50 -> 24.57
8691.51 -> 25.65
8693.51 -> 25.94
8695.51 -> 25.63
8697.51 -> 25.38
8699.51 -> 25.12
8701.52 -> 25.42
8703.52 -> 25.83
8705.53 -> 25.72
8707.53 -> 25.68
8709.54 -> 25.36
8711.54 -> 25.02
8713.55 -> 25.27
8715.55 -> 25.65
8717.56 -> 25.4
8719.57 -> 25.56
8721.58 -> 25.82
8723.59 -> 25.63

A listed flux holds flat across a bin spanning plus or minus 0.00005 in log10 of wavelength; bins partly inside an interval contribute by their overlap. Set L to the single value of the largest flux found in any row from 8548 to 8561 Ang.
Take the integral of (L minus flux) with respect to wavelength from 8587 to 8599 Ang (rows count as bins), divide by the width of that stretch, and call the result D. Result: 0.22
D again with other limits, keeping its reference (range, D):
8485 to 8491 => -0.65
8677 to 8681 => 0.57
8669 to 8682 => 0.94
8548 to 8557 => 0.59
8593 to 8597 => 0.37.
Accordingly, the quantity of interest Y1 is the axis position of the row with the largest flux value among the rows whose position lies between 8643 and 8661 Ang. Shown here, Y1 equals 8653.56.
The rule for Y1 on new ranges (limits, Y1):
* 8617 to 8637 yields 8617.77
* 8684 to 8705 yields 8693.51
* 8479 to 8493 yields 8485.84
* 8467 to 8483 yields 8481.94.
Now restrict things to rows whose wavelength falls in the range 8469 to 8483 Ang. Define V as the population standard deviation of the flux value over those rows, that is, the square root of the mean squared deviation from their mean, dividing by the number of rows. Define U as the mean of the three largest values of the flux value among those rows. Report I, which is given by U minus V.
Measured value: 26.7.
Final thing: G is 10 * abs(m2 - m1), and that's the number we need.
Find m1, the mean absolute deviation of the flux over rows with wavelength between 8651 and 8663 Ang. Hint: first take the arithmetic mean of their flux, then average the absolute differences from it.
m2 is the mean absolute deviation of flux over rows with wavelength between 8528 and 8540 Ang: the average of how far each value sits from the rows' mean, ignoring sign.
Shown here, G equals 12.1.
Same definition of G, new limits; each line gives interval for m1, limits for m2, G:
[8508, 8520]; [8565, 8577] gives 2.8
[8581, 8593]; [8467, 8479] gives 0.6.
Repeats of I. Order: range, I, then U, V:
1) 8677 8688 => 25.4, 25.9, 0.49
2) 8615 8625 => 26.0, 26.3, 0.23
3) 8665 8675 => 24.2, 25.1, 0.85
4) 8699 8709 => 25.5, 25.7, 0.26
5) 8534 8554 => 22.8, 25.9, 3.15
